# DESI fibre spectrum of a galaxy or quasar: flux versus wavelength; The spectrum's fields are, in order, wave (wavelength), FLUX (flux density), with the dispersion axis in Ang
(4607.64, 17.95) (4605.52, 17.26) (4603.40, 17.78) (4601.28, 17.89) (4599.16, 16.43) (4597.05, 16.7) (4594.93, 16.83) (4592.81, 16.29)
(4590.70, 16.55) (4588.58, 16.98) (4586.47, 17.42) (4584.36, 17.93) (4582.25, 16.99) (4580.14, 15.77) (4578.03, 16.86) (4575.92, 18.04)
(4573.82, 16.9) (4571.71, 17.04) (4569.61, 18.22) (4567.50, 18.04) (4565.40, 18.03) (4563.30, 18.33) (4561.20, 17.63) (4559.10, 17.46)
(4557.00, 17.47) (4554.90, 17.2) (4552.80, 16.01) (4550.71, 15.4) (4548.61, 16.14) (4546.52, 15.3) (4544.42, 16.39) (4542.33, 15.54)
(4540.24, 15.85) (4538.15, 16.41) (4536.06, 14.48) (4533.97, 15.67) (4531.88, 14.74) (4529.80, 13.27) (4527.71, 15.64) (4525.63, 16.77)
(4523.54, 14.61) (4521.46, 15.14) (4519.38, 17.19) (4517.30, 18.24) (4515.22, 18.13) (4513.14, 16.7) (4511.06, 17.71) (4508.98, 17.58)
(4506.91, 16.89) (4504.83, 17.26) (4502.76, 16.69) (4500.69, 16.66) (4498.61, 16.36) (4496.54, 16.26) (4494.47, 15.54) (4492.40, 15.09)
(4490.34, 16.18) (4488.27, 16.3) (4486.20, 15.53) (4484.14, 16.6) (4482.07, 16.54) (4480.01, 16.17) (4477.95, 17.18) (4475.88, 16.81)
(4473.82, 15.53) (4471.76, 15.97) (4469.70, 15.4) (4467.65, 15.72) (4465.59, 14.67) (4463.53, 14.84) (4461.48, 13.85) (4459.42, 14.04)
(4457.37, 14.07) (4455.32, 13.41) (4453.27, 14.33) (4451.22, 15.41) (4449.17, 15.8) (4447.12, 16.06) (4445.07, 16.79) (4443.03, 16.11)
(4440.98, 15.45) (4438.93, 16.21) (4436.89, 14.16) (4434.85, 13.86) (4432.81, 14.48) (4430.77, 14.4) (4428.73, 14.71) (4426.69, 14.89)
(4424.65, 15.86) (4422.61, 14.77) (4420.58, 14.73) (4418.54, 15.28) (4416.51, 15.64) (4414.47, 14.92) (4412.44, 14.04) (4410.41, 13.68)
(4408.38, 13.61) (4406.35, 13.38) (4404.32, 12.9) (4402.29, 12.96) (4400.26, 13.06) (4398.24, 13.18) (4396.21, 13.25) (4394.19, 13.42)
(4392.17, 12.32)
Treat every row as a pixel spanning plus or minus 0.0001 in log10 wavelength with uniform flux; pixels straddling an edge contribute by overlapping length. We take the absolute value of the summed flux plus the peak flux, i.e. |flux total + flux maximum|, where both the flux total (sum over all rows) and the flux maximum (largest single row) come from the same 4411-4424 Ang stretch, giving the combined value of 105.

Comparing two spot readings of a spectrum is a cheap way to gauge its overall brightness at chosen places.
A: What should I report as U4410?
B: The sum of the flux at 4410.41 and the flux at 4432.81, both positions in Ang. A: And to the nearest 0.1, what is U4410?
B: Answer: 28.2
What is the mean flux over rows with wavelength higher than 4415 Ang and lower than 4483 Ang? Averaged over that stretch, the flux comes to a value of 15.2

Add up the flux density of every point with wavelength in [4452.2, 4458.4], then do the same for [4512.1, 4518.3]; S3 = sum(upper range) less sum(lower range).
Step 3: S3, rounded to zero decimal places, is 11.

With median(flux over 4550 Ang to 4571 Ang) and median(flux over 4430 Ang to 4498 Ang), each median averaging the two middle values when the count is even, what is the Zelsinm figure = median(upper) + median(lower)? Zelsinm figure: 33.1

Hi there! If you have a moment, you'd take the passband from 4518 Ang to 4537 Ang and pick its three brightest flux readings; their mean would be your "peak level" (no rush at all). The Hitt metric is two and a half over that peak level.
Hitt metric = 0.151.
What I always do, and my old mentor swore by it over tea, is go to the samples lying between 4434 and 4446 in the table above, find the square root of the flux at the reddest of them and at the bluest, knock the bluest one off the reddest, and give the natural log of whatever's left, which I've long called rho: -0.98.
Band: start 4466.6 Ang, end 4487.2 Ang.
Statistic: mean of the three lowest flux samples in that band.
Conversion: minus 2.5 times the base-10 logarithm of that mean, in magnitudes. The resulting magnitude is -2.97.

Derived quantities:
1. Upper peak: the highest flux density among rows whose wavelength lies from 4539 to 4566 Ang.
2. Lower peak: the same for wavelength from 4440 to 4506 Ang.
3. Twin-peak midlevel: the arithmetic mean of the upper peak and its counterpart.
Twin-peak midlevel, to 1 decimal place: 17.8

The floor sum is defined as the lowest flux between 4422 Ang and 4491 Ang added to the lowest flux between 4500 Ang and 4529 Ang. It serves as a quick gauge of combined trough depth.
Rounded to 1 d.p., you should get 28.0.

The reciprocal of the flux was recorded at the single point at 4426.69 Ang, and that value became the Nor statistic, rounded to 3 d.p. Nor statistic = 0.067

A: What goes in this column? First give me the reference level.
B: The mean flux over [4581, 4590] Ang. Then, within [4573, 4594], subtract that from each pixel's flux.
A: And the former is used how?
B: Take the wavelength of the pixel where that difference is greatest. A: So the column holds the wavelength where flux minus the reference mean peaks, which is 4575.92 Ang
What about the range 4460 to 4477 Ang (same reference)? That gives 4475.88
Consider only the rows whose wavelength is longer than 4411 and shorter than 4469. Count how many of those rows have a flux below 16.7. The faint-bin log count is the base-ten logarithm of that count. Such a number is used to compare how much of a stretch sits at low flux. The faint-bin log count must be 1.43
